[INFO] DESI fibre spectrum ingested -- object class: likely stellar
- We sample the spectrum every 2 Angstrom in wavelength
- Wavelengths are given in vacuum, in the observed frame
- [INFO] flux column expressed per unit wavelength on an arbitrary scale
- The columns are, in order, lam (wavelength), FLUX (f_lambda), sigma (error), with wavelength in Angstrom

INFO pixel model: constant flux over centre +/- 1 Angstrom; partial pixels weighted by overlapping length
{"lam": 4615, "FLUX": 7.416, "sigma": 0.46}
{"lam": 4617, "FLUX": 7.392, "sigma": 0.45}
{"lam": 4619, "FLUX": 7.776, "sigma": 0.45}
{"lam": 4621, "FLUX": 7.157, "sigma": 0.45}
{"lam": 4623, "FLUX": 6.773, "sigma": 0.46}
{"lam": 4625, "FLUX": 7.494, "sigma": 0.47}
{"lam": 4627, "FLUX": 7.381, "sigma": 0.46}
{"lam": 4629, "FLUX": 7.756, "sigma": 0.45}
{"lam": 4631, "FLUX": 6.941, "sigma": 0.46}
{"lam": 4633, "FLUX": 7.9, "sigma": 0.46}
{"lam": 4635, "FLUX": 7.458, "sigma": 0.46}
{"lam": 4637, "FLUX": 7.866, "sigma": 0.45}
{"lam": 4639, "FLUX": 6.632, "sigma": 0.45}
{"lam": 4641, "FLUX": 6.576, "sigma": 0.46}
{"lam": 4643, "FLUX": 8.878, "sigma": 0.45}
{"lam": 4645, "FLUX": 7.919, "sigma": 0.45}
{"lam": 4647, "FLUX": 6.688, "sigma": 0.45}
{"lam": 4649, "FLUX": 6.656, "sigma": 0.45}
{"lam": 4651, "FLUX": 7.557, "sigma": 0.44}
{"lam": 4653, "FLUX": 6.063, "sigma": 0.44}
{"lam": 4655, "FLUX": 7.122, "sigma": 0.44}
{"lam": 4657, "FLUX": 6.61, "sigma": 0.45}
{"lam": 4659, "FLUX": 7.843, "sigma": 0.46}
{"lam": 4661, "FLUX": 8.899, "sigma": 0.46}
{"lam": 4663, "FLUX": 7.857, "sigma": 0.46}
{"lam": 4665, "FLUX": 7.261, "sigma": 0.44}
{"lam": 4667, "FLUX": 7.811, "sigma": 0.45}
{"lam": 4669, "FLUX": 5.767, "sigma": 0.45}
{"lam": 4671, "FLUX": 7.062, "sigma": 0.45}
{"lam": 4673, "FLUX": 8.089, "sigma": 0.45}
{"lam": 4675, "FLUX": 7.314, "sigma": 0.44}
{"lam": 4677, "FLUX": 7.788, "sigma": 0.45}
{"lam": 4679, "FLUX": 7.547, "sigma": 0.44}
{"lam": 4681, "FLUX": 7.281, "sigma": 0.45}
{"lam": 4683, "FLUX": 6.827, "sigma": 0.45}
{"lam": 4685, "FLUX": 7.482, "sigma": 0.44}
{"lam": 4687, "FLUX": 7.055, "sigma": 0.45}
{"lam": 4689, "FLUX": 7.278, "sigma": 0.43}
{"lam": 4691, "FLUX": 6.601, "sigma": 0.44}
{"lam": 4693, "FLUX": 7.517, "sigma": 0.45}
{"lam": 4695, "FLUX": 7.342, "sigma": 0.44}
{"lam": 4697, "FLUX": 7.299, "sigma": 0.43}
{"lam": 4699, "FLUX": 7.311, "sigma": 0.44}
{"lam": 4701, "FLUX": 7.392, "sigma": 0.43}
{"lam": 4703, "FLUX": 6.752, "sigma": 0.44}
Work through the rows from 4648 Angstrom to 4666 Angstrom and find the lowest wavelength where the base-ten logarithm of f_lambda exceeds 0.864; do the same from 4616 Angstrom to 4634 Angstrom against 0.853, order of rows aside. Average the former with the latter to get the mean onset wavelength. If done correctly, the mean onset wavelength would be 4634 Angstrom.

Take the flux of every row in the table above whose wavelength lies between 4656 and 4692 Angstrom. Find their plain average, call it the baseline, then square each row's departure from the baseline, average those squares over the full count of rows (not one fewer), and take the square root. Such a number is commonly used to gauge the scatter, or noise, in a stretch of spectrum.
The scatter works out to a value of 0.7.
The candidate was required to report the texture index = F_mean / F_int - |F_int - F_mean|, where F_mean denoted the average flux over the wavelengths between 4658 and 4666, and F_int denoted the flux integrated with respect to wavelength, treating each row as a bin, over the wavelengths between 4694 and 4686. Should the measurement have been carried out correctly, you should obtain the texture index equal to -48.8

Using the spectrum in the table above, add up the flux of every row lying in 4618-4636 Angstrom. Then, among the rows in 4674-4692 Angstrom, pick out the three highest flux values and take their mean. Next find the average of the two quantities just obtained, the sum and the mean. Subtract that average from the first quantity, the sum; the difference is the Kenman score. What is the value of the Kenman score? 29.5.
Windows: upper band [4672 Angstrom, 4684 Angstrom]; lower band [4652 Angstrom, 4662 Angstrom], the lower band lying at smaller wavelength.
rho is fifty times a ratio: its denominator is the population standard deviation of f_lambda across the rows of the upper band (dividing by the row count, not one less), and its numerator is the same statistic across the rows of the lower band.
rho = 123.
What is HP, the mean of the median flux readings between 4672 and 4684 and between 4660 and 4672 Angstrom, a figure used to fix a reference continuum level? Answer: 7.48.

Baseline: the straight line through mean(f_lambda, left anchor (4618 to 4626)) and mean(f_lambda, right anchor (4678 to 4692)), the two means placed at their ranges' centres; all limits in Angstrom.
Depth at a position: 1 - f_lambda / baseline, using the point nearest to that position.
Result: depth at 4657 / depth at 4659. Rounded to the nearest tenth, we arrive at -1.0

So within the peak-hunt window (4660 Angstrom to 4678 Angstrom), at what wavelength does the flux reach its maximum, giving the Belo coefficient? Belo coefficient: 4661 Angstrom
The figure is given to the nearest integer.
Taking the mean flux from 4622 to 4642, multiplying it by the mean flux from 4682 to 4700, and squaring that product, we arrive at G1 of 2738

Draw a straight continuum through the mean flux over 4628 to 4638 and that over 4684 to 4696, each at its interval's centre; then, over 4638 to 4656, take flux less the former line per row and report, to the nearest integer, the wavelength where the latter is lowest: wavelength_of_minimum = 4653 Angstrom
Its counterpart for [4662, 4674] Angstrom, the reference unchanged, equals 4669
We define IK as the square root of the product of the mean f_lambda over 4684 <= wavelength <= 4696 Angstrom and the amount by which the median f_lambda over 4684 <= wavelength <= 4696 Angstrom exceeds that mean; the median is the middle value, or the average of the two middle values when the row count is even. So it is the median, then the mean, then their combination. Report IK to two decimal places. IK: 0.84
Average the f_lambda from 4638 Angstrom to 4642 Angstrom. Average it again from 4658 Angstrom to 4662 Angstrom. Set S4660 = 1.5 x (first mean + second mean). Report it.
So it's 22.5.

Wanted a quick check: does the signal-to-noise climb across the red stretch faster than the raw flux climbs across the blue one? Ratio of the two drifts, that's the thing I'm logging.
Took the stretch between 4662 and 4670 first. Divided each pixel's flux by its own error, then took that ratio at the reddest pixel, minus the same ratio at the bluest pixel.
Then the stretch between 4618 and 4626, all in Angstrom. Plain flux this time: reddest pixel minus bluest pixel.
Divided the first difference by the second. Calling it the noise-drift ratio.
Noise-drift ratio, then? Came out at 15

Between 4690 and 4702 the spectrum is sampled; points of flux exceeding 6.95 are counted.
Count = 5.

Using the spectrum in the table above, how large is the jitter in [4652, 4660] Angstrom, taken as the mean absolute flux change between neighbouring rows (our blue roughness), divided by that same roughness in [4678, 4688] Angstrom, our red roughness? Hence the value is 2.1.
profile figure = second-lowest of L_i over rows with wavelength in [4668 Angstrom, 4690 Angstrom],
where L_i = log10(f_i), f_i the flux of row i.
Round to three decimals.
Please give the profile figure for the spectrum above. 0.834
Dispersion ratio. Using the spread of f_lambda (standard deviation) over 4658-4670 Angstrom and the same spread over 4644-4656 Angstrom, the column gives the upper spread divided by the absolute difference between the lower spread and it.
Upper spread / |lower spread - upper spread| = 2.9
